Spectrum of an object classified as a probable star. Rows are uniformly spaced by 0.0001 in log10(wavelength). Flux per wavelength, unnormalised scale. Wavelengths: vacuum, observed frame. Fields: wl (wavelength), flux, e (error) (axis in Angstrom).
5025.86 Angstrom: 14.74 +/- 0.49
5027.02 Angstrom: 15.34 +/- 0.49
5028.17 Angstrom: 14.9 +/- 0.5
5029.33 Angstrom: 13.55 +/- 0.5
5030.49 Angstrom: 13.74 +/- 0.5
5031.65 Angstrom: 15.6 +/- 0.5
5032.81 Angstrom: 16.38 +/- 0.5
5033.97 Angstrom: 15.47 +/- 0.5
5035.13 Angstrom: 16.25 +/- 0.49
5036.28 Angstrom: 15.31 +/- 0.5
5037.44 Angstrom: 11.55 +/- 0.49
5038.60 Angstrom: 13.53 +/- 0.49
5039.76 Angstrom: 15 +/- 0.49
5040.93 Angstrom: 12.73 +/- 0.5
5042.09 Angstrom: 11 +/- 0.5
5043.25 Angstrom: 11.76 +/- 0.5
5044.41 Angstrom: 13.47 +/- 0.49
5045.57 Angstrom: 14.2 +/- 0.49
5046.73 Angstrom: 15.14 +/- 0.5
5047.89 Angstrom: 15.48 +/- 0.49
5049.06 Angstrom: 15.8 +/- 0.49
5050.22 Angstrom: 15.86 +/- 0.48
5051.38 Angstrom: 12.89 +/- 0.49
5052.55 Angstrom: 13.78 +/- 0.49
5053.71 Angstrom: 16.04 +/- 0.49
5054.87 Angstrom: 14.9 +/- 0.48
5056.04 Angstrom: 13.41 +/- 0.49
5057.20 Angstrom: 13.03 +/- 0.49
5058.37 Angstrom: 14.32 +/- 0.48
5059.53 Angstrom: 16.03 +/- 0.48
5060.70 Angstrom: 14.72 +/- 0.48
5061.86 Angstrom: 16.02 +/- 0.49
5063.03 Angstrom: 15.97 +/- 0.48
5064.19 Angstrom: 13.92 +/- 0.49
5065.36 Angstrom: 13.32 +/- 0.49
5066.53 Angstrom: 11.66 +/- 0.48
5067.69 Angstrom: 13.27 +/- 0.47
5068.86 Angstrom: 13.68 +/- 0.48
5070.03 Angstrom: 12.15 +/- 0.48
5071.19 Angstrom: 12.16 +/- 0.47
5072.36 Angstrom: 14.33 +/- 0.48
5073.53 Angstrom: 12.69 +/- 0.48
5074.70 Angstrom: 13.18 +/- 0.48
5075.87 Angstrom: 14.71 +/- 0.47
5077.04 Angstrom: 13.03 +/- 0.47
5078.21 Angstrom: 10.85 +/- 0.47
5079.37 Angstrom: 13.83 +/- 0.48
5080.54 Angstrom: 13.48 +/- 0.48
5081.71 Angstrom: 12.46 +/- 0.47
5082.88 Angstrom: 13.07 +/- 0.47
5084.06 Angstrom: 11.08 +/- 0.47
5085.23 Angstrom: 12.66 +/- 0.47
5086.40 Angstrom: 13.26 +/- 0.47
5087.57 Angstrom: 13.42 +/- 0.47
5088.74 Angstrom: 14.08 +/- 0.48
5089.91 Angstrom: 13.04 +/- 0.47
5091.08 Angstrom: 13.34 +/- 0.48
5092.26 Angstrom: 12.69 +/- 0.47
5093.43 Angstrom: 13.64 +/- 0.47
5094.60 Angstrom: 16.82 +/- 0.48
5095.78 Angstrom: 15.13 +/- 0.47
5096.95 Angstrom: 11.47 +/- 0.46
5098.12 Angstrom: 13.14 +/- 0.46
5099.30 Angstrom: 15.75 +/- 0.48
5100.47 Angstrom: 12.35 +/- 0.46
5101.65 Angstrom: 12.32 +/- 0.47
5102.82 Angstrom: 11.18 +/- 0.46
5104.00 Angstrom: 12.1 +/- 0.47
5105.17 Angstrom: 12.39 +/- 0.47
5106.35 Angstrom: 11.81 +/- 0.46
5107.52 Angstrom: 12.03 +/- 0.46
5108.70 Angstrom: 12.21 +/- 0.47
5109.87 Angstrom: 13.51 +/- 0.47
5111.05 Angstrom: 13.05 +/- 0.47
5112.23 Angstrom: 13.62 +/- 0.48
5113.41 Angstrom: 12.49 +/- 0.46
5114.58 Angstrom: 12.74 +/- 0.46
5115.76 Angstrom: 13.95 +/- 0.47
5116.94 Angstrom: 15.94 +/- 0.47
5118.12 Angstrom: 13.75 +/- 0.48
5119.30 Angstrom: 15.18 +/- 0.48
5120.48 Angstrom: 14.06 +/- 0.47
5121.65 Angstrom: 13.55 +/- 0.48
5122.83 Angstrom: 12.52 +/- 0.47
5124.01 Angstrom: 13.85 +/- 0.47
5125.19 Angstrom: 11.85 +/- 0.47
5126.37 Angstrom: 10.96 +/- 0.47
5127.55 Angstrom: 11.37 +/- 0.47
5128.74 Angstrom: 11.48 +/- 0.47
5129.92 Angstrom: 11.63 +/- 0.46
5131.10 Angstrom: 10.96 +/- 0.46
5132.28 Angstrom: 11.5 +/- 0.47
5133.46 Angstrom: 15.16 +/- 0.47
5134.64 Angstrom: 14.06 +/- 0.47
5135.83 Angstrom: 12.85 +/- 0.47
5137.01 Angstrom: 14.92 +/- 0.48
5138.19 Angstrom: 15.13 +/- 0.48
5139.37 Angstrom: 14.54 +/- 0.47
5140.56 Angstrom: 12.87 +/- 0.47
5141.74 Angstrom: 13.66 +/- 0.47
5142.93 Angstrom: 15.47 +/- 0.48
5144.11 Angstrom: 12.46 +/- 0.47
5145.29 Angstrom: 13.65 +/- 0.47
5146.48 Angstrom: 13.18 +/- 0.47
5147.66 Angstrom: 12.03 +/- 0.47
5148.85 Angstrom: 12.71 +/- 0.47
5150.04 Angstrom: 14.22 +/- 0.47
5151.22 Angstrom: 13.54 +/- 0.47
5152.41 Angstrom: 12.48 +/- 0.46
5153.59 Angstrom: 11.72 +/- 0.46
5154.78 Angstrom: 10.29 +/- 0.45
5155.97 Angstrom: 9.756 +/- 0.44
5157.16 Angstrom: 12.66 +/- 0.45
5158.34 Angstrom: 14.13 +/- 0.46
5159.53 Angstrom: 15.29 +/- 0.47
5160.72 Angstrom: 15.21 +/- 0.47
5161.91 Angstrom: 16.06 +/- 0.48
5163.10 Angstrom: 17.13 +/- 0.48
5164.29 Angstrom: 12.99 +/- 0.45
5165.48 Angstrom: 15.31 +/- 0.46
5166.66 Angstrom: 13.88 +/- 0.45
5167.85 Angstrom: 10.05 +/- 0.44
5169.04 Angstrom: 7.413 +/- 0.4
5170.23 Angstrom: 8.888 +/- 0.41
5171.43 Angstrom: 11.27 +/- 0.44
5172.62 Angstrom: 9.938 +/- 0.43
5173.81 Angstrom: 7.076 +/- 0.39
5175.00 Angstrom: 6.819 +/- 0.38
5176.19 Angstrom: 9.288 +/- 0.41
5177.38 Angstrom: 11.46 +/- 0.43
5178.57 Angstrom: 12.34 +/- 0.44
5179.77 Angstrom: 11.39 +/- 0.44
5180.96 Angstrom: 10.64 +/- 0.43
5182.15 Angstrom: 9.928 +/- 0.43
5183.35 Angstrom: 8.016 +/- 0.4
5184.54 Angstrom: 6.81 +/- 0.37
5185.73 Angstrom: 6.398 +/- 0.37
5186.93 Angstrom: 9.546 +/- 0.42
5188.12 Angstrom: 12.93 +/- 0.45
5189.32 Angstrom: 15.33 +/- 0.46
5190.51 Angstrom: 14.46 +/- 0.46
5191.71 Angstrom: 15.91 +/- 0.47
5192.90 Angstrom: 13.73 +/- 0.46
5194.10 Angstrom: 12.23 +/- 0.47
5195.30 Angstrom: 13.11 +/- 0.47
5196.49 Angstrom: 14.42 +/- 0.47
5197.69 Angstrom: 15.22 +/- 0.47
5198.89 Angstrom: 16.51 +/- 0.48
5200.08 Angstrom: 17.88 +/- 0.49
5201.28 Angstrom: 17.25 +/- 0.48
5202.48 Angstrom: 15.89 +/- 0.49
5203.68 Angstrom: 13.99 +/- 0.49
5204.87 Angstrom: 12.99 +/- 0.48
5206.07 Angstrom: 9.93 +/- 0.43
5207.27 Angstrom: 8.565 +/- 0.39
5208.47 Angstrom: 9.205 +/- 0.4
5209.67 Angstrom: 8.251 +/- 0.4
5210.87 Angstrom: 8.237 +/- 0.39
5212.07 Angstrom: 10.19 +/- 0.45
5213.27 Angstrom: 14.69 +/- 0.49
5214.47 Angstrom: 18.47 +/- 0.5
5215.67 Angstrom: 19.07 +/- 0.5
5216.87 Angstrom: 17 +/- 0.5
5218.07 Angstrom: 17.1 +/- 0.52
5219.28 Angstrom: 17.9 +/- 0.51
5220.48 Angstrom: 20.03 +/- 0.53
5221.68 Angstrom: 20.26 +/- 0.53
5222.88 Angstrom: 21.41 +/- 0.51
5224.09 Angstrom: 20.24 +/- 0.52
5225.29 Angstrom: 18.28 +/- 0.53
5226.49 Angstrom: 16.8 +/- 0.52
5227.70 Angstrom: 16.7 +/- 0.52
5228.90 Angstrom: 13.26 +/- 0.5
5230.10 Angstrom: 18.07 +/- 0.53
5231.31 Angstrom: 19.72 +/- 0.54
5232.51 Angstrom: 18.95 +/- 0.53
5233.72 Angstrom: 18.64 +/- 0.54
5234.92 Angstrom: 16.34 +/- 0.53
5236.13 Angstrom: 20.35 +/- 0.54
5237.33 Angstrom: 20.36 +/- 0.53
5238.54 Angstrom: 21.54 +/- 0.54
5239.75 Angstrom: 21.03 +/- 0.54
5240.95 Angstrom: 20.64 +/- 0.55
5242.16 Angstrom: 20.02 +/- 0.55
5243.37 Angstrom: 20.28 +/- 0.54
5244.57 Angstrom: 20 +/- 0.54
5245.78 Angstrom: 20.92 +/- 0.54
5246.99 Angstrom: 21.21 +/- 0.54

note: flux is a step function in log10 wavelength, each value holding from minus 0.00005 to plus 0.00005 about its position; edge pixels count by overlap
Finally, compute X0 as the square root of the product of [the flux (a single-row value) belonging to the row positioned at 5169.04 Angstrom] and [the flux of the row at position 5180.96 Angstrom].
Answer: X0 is 8.9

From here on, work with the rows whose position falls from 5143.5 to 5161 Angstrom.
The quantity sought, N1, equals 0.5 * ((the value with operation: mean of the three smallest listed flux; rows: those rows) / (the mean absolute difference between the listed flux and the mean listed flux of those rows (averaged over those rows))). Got 4.4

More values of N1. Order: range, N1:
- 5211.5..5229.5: 2.9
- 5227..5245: 4.7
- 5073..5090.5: 8.3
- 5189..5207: 3.7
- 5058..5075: 5.3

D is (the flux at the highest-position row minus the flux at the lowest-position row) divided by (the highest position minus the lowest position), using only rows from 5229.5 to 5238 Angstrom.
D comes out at 0.3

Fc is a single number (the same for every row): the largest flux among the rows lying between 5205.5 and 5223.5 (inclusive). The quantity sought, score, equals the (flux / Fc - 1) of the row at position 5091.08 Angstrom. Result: -0.38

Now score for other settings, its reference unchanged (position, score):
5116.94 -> -0.26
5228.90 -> -0.38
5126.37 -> -0.49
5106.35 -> -0.45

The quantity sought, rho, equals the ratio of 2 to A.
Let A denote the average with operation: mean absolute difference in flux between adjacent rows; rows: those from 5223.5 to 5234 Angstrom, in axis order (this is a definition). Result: 1.1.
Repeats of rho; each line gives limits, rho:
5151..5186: 1.3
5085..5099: 1.5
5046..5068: 1.7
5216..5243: 1.4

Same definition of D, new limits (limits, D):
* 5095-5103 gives -0.6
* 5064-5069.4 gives -0.1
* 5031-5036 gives 0.2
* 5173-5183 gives 0.3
